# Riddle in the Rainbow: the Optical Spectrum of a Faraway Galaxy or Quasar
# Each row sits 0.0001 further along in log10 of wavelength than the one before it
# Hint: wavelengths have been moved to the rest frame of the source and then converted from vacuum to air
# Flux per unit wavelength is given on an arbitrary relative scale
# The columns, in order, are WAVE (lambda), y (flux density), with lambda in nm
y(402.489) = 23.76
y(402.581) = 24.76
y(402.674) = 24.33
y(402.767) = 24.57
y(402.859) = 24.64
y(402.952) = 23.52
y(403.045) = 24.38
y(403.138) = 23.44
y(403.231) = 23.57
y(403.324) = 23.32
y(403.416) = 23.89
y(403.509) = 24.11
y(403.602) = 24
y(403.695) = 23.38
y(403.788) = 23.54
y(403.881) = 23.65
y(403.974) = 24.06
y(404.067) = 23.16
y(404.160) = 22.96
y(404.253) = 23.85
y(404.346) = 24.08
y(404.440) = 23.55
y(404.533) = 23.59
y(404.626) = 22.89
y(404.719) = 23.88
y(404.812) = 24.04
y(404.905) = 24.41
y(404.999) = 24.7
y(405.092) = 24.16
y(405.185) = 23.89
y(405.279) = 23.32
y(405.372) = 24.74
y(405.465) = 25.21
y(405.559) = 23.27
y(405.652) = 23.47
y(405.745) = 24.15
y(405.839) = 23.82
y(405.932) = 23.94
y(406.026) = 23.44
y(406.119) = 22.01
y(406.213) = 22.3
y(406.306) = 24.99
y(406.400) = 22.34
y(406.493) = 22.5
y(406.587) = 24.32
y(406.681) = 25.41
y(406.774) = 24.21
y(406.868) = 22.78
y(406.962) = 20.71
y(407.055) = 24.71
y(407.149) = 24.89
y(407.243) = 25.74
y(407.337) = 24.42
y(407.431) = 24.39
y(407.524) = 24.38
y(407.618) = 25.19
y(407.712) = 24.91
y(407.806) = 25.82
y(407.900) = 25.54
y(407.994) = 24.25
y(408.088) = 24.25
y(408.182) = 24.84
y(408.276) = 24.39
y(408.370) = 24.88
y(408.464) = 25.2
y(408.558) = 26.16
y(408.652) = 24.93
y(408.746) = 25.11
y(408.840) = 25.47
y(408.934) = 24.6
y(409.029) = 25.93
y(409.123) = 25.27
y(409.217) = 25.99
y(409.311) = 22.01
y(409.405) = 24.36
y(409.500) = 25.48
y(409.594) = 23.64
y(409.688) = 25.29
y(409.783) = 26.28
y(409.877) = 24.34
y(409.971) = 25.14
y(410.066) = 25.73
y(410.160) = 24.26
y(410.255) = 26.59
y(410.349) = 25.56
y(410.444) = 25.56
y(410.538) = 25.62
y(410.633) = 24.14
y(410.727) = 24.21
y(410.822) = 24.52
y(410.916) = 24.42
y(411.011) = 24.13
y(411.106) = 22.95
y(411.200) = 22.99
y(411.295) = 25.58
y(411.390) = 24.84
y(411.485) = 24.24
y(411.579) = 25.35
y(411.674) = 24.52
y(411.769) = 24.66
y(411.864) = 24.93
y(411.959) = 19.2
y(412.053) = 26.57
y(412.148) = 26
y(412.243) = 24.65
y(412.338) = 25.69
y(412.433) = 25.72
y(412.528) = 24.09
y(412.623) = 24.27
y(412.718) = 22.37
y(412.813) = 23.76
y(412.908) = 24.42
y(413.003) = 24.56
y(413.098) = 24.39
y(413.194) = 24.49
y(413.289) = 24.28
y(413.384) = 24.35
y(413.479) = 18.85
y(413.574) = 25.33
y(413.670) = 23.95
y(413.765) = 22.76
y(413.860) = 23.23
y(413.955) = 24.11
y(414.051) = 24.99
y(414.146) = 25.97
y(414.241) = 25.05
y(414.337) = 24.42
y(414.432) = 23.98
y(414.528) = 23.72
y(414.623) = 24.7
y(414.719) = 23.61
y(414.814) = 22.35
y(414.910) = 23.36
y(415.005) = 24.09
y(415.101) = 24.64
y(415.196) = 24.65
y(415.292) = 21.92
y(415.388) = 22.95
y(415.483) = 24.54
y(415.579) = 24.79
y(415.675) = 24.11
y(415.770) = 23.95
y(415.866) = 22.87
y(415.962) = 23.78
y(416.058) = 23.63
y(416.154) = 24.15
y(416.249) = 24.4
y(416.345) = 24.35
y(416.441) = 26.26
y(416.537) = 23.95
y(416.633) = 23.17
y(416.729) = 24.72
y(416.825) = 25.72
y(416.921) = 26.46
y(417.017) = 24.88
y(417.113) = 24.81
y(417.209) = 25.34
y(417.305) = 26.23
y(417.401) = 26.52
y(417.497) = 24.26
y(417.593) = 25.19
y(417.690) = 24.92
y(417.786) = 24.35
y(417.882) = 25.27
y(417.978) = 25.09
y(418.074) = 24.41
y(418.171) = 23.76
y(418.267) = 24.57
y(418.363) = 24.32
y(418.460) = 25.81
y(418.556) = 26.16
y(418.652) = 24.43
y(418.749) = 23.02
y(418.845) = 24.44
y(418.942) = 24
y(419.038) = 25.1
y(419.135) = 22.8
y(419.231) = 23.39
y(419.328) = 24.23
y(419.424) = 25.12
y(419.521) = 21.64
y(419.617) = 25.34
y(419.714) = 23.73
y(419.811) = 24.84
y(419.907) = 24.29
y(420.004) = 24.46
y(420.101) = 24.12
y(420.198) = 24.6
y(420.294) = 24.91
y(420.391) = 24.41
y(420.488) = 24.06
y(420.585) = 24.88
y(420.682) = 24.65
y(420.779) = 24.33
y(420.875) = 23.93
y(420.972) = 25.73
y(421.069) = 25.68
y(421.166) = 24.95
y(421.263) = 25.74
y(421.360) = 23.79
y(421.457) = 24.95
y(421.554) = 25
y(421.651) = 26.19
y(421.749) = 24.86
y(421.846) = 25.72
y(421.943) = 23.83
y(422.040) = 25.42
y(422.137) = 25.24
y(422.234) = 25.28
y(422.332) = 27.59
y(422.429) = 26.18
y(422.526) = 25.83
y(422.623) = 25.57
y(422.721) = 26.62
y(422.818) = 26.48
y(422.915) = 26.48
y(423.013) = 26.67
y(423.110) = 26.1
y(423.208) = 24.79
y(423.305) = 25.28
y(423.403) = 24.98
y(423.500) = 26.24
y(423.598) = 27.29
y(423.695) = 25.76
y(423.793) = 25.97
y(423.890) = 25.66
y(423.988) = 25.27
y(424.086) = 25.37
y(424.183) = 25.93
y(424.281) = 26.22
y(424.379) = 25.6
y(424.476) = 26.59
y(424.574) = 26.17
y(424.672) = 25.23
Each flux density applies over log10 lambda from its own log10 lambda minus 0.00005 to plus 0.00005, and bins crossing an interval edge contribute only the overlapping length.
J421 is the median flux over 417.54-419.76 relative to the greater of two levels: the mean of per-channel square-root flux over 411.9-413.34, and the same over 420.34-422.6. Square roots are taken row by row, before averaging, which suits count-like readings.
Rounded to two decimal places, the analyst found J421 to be 4.87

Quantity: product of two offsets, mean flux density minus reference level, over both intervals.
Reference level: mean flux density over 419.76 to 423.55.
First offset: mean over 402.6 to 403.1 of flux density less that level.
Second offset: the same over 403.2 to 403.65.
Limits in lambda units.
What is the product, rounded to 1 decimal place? 1.4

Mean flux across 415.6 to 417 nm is 24.4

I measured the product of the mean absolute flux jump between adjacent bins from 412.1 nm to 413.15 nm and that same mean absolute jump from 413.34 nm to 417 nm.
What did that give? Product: 0.99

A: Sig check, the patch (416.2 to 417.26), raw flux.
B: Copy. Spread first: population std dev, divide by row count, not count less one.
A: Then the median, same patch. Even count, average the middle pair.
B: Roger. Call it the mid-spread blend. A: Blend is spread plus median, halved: 12.9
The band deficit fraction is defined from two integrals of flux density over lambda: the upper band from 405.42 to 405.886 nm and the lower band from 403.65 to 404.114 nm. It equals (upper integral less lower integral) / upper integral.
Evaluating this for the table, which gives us 0.022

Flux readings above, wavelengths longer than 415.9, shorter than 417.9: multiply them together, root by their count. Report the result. 24.9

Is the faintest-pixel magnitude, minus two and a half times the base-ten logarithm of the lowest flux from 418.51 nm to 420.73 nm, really -3.34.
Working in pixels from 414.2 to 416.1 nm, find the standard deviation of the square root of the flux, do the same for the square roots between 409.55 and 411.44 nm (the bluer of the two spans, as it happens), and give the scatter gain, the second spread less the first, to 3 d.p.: 0.014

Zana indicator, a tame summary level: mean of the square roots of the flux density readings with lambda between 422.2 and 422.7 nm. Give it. 5.11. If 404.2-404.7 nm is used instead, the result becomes 4.86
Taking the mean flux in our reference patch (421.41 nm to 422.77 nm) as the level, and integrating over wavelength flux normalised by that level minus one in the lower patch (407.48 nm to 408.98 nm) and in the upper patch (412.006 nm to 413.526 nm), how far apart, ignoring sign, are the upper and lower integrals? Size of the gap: 0.043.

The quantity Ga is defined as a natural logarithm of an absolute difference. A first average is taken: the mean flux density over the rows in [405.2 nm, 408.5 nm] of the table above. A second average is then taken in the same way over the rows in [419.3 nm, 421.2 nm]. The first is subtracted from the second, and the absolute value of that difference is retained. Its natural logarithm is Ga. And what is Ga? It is -1.0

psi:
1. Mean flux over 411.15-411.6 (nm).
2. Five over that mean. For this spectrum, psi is 0.203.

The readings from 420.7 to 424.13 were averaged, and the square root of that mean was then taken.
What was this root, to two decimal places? 5.06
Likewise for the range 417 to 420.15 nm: 4.96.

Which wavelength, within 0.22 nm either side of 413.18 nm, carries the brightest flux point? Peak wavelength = 413.003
